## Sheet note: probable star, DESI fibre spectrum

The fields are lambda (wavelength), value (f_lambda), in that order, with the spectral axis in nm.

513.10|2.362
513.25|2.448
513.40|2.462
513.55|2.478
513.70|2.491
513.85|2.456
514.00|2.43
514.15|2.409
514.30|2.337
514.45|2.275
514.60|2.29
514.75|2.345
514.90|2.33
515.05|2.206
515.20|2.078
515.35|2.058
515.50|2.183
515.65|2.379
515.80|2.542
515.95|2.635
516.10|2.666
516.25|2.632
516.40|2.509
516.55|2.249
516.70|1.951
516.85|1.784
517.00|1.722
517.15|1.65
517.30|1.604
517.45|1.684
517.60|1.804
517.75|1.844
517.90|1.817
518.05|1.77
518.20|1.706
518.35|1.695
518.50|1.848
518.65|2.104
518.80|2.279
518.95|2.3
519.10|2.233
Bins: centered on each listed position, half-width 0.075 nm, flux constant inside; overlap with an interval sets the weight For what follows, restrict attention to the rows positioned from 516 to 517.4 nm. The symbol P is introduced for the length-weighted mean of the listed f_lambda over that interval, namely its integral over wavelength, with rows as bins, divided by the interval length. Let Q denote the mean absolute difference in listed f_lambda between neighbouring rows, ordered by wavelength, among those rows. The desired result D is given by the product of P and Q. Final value 0.28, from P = 2.1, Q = 0.13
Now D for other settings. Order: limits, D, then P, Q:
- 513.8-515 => 0.09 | 2.4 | 0.04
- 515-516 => 0.28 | 2.3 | 0.12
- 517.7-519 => 0.18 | 1.9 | 0.09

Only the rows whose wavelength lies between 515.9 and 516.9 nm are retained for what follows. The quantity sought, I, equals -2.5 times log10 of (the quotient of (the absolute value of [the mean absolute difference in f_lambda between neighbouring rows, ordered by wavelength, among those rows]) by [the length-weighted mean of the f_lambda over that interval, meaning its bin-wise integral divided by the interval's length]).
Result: 3.0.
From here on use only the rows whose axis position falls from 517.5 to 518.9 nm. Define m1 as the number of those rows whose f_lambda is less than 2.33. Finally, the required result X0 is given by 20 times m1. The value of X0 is 180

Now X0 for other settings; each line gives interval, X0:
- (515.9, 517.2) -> 100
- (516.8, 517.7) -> 120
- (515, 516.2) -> 80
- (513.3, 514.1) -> 0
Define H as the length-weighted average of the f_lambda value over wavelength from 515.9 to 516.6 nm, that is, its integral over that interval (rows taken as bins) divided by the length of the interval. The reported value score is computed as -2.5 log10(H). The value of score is -1.01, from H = 2.55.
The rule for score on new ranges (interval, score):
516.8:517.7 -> -0.58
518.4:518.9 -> -0.79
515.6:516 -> -1.00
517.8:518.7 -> -0.65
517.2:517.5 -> -0.54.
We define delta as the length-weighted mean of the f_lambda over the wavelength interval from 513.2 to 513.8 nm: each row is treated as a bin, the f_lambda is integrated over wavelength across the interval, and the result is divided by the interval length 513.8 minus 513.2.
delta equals 2.47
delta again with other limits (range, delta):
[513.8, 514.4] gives 2.40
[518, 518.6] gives 1.77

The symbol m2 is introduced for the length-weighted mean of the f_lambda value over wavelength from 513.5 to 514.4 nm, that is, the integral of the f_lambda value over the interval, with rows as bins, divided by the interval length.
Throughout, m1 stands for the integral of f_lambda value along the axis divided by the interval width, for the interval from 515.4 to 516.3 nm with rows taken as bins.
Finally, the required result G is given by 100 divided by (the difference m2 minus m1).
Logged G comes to -1604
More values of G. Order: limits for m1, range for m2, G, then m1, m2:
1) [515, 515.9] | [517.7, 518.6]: -215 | 2.25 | 1.79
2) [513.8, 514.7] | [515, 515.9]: -908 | 2.36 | 2.25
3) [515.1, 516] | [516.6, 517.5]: -181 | 2.30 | 1.75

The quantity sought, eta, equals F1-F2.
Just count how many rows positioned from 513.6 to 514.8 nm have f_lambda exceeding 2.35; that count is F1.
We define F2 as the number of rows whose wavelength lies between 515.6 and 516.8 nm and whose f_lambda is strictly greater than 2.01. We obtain -3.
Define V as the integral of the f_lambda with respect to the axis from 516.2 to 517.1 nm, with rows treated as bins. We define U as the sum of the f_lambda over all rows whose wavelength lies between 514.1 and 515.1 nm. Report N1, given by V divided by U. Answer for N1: 0.12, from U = 16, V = 1.9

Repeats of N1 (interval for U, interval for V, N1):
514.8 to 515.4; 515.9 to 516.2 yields 0.09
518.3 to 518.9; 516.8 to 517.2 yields 0.09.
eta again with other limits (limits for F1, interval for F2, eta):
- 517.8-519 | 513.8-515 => -8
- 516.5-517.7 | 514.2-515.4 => -8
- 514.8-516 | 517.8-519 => 0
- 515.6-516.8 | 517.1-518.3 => 6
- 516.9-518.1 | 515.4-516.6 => -8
